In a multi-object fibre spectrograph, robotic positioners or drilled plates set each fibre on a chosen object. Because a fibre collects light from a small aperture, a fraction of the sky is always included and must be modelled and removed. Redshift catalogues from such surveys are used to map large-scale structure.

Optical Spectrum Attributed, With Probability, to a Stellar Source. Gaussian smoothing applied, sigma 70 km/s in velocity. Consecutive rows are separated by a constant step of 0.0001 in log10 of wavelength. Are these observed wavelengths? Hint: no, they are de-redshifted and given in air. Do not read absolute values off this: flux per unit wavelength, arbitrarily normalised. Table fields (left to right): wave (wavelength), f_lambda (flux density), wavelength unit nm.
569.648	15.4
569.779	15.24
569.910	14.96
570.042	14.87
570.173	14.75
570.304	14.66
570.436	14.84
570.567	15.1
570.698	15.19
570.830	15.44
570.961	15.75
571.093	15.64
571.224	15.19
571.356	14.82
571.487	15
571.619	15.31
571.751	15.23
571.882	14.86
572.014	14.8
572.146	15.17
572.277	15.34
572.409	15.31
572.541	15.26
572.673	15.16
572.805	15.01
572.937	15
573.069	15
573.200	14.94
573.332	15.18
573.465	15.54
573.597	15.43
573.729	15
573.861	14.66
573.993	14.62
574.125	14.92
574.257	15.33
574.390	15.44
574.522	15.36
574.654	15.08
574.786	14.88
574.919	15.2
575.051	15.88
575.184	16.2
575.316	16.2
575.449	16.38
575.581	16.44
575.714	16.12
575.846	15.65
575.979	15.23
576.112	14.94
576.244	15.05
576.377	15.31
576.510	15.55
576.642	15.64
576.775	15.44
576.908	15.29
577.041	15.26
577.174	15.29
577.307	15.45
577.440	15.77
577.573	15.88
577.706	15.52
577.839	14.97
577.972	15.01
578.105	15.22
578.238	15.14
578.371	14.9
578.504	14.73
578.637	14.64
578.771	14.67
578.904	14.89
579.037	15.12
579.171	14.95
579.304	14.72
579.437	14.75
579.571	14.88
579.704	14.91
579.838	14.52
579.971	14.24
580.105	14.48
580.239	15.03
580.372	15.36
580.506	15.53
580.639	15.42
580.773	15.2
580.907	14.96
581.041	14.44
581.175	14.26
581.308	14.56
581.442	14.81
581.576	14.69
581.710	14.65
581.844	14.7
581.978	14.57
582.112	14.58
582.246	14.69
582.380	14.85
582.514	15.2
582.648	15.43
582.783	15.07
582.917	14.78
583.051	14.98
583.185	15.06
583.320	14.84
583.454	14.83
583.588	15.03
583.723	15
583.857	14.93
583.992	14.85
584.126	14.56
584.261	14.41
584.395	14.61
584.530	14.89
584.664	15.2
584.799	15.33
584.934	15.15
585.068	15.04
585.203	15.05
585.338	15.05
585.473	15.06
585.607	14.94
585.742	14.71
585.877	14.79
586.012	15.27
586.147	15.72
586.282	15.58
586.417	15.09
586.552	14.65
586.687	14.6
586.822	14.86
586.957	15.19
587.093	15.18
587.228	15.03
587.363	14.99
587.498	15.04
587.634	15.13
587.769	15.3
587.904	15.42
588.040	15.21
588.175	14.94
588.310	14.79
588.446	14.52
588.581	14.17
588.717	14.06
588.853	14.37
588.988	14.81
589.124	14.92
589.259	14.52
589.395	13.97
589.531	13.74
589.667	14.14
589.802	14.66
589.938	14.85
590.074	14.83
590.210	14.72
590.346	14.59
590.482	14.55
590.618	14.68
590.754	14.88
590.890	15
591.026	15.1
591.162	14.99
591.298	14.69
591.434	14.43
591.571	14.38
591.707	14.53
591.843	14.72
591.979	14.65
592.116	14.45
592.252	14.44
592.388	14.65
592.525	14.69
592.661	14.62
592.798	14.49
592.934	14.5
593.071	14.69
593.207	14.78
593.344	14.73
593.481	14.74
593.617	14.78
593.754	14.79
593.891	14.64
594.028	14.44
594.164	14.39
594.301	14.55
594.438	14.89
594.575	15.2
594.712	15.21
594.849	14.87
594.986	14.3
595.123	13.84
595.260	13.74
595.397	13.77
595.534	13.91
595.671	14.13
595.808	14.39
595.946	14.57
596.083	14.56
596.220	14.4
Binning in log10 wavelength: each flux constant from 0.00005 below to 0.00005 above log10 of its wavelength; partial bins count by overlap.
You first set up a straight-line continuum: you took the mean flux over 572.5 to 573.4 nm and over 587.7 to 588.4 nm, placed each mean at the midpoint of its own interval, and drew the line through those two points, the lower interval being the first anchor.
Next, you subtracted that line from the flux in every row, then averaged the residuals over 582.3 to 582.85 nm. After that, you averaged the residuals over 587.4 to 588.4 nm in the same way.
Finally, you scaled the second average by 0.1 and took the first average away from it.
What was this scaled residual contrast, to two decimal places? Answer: -0.03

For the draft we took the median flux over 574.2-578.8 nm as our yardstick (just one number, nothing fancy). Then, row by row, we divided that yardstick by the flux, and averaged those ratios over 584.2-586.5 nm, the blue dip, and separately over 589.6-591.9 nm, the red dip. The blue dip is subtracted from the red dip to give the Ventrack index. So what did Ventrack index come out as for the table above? 0.025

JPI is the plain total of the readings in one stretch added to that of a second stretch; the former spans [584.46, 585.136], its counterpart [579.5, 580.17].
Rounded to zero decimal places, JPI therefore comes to 149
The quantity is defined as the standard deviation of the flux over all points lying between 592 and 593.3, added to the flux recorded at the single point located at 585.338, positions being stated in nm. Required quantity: 15.2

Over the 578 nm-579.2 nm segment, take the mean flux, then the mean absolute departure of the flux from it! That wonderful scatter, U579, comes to 0.17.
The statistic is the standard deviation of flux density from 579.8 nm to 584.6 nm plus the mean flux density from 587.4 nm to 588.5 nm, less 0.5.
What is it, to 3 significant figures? 14.9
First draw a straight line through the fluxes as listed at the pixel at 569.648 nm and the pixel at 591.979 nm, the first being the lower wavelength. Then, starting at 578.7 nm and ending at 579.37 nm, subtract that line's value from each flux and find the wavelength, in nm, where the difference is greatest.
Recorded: 579.037 nm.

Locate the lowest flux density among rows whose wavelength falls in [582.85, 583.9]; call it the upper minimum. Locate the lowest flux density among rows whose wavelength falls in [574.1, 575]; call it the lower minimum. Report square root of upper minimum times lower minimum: 14.83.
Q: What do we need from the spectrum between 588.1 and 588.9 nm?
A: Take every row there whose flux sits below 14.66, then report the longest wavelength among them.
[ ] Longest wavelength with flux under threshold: 588.853 nm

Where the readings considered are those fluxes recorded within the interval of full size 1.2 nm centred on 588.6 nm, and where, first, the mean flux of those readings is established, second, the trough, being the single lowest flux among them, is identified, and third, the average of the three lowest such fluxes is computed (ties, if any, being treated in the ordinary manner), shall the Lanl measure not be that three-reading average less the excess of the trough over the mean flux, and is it 14.78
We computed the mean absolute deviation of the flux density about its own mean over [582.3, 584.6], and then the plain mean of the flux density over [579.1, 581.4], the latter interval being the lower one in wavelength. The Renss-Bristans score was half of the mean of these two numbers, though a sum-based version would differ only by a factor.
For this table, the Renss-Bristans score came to 3.75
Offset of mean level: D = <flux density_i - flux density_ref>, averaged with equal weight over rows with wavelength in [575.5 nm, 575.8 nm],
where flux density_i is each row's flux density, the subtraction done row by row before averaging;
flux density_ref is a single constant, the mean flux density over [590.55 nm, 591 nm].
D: 1.4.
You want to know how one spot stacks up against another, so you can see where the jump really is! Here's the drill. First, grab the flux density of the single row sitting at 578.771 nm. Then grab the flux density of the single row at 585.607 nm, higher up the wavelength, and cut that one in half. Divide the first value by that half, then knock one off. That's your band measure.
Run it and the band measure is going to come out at 0.96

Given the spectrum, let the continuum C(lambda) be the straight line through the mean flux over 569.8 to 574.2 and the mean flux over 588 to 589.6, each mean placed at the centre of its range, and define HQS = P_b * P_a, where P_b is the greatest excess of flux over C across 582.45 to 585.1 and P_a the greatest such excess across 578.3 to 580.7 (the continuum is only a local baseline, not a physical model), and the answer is 0.53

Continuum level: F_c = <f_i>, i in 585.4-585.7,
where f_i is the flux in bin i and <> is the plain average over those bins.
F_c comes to 15.0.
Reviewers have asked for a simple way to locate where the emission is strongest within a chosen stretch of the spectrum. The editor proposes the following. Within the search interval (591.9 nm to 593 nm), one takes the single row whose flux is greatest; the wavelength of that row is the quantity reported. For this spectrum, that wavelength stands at 592.525 nm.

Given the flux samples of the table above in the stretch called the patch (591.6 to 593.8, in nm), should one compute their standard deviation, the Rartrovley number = 0.12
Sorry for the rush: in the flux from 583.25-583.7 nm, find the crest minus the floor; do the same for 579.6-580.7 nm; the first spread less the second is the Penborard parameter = -1.1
